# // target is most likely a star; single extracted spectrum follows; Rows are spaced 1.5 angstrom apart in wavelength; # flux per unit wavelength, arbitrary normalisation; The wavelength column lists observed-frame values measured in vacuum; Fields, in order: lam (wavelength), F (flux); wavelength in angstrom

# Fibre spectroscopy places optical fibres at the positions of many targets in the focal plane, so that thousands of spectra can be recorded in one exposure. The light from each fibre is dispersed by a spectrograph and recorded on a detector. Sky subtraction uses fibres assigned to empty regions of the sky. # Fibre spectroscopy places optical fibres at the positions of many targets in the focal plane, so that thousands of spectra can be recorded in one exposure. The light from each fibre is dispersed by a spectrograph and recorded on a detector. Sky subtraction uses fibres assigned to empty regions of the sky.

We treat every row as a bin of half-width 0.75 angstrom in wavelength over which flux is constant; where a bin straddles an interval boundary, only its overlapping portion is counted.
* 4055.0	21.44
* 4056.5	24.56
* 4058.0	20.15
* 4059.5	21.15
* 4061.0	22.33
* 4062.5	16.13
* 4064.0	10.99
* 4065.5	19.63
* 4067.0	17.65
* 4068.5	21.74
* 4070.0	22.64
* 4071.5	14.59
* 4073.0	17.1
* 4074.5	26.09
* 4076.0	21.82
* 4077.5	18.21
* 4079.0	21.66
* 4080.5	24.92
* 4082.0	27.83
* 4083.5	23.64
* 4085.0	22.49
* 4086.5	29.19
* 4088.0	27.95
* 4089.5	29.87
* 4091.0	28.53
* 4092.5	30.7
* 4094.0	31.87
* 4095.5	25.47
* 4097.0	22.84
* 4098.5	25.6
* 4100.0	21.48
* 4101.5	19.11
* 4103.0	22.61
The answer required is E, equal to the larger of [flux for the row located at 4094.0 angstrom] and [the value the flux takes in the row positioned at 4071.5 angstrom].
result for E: 32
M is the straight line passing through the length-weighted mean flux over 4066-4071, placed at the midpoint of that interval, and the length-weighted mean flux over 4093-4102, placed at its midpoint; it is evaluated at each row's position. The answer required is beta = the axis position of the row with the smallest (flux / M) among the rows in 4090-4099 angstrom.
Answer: 4097.0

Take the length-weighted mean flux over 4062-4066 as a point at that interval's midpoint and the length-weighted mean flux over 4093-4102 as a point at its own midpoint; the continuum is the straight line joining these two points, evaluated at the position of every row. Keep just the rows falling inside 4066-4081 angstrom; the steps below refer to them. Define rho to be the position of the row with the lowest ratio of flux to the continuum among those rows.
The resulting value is 4071.5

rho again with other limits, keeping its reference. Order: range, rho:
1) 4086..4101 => 4100.0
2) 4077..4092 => 4077.5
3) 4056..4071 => 4064.0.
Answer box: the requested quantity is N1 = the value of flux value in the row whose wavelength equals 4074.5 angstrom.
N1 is 26.09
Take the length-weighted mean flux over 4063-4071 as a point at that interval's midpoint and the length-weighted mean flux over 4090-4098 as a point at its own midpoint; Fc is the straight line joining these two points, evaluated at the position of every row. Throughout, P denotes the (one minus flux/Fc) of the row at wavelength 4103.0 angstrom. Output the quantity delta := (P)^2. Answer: 0.07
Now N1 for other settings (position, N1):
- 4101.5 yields 19.11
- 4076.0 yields 21.82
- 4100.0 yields 21.48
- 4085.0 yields 22.49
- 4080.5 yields 24.92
